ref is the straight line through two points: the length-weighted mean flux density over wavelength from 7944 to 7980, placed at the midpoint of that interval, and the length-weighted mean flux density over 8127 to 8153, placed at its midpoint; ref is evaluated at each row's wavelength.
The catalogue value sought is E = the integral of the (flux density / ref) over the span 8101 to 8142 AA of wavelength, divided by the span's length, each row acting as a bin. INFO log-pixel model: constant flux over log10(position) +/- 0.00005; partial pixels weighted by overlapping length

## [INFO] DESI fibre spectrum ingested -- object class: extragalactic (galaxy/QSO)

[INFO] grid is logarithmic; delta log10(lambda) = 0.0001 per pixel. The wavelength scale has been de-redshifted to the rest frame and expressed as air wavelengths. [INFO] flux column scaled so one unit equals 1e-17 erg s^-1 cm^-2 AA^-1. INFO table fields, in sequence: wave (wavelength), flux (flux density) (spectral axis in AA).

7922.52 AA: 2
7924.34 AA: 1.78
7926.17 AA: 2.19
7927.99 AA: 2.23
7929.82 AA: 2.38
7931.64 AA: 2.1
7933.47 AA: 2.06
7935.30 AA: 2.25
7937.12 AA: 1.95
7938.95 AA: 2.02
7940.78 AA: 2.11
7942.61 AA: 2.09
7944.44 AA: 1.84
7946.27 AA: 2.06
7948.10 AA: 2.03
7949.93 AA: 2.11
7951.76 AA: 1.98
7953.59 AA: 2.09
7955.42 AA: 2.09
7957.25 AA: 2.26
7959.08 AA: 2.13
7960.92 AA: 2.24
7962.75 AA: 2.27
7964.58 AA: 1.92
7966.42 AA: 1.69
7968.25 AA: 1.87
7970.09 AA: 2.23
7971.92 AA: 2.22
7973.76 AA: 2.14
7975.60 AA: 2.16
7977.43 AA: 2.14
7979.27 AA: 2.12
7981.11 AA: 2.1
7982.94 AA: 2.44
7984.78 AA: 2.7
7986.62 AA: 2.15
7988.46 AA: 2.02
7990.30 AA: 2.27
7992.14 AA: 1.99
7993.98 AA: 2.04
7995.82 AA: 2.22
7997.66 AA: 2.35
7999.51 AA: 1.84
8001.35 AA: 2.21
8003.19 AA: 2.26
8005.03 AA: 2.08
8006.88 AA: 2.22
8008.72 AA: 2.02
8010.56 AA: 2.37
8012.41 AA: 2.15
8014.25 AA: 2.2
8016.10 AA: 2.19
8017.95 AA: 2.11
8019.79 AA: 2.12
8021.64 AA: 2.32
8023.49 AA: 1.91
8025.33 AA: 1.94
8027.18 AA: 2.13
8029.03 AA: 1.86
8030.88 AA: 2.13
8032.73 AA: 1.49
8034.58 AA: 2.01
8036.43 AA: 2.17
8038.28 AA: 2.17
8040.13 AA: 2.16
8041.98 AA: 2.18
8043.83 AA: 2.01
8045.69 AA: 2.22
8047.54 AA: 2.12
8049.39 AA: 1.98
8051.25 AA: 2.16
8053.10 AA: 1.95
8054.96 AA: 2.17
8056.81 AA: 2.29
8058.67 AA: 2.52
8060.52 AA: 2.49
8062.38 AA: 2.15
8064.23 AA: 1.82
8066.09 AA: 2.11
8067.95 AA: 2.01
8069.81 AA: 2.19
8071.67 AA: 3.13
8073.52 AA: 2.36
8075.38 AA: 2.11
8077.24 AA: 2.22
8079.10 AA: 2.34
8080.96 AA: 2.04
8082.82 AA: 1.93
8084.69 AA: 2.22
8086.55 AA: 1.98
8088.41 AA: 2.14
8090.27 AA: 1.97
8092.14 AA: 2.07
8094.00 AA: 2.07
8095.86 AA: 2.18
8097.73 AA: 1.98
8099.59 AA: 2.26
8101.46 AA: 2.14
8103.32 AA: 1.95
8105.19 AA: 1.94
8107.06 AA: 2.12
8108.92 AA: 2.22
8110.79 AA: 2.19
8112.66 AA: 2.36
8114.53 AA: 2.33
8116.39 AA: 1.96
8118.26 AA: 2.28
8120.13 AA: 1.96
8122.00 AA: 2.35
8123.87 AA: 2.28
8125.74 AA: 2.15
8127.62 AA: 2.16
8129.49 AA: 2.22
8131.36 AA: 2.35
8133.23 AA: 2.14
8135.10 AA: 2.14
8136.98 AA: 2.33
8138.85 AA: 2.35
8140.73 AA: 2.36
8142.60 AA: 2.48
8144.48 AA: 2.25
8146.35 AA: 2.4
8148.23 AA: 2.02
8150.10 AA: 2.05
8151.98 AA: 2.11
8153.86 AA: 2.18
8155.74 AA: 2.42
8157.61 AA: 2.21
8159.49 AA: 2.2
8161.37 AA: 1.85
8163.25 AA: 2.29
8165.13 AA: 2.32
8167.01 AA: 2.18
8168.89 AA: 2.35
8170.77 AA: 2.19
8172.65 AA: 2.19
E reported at 0.99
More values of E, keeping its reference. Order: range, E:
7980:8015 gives 1.04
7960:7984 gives 1.01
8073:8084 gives 0.99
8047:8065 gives 1.00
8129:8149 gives 1.02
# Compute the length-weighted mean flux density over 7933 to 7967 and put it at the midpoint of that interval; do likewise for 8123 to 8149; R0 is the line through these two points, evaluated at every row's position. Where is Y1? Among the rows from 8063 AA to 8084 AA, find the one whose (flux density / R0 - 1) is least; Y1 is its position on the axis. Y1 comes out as 8064.23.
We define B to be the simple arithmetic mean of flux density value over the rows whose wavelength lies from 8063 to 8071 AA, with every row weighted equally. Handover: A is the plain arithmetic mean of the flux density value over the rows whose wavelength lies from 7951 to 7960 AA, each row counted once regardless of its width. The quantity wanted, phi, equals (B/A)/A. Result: 0.46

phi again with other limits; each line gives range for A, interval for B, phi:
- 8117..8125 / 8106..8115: 0.46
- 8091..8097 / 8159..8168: 0.49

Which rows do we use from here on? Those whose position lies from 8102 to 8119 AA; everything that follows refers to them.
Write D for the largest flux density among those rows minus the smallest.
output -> 0.4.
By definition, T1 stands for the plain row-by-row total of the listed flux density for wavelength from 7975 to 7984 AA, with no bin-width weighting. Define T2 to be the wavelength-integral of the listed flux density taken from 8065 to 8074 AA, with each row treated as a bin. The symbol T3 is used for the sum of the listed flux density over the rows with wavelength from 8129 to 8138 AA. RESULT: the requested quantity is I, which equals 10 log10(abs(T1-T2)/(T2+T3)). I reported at -5.01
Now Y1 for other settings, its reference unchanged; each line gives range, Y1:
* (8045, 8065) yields 8064.23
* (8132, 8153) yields 8148.23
